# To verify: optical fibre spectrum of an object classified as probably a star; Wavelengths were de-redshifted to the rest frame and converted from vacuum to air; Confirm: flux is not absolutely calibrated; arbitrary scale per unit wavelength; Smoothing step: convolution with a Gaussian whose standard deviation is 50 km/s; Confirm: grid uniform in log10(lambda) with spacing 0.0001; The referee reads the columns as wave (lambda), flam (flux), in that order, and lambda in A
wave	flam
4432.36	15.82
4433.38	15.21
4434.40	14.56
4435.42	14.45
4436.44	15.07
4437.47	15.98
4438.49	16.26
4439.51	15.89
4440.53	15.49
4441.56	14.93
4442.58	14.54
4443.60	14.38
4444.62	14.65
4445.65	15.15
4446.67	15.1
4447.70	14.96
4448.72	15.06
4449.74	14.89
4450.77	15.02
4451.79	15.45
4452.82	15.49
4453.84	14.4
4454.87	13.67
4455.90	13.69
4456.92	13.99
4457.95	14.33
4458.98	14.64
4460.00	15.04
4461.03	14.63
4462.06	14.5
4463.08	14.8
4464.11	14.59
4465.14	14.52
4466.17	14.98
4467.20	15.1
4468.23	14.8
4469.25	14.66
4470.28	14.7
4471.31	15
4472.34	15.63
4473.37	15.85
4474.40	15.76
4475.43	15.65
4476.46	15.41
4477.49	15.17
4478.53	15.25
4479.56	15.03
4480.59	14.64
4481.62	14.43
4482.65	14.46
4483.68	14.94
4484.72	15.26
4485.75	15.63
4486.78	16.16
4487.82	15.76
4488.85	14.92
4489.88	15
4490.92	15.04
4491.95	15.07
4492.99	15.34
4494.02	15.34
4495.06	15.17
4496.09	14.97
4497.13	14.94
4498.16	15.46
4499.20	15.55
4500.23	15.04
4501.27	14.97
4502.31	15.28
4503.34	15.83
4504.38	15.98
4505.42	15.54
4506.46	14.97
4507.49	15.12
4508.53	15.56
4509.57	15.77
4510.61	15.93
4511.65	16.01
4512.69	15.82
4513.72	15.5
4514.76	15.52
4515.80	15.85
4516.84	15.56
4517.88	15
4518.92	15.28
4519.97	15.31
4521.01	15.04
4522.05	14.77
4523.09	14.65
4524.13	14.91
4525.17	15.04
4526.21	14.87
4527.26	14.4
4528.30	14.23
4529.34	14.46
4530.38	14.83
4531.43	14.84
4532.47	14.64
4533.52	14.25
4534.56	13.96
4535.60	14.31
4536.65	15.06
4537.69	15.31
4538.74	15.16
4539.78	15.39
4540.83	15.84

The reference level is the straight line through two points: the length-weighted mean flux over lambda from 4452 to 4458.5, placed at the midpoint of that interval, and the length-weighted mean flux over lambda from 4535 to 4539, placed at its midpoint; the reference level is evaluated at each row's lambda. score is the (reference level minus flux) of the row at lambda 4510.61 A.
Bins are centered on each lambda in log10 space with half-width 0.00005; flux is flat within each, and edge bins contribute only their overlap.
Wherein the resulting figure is -1.2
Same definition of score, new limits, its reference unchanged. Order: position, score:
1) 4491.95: -0.5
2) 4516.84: -0.8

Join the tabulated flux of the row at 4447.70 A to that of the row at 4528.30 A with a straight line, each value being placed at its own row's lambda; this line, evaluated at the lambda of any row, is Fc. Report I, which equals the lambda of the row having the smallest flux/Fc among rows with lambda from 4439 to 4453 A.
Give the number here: 4443.60 A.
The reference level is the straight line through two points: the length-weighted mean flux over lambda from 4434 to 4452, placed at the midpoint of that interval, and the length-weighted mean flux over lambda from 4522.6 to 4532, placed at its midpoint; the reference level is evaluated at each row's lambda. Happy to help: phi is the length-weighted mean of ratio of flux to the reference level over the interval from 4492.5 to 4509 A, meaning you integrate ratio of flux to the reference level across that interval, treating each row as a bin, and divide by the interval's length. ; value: 1.03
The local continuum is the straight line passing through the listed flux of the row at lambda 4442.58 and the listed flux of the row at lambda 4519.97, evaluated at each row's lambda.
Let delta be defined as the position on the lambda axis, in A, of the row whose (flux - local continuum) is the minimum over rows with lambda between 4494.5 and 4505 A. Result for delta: 4501.27 A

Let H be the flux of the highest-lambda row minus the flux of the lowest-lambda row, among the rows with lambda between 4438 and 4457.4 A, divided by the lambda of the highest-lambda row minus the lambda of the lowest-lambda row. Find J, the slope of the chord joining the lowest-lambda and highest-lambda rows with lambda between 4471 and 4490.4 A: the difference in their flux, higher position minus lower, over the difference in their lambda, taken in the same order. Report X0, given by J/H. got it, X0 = 0.0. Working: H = -0.12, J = 0.00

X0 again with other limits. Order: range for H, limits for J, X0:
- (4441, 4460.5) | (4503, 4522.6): -9.5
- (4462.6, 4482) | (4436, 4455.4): 3.8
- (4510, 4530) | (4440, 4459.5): 0.6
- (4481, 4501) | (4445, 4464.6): -0.9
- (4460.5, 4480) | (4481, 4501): 1.5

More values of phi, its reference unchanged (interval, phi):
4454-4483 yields 0.99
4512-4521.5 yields 1.05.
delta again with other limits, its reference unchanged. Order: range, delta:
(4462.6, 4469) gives 4465.14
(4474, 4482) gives 4481.62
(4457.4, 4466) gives 4457.95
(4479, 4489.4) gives 4481.62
